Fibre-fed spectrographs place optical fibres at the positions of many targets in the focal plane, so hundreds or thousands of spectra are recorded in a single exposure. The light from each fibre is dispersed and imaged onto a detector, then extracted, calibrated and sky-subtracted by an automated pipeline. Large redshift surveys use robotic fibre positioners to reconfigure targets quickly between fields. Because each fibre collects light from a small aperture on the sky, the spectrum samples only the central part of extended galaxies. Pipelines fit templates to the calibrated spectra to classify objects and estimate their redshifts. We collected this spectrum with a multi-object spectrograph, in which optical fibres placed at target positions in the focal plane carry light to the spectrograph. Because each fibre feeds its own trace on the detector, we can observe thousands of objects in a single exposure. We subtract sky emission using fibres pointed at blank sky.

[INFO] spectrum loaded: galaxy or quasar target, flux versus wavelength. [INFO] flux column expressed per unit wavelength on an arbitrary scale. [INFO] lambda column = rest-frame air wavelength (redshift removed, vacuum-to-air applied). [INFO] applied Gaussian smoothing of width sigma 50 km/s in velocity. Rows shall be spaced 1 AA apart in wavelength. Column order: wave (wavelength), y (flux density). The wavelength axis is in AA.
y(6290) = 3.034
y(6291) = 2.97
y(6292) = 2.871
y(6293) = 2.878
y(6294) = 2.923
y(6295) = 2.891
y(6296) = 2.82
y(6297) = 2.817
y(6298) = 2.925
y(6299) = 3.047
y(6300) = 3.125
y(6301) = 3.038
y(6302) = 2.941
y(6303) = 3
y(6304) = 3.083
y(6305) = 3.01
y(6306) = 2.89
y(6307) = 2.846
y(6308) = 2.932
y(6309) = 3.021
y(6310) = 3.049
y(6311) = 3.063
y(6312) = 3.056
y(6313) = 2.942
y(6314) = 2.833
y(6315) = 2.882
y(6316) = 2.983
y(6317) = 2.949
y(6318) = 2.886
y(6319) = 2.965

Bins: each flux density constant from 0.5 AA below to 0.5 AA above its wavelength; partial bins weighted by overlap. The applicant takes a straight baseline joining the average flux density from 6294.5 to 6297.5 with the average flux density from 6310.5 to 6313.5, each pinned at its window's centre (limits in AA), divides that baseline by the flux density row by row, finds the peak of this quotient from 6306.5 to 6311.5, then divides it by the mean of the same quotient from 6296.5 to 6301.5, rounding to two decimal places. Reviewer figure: 1.08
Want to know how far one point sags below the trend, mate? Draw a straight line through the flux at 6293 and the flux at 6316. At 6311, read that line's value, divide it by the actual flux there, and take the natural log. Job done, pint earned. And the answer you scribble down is -0.034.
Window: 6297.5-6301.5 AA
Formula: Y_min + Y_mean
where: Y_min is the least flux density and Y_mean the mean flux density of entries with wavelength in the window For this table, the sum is 5.96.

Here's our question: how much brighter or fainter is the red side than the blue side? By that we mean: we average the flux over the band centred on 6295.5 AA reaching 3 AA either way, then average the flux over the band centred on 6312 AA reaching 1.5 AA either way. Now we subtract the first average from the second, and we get 0.14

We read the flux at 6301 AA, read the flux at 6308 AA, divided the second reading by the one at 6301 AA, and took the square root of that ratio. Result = 0.98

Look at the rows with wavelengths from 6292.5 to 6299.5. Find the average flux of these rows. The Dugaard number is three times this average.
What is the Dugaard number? 8.70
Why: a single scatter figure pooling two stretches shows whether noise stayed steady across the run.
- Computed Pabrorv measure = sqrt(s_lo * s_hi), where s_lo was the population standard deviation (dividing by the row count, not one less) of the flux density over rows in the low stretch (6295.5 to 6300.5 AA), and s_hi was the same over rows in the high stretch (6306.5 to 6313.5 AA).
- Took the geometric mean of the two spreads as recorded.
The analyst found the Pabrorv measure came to 0.097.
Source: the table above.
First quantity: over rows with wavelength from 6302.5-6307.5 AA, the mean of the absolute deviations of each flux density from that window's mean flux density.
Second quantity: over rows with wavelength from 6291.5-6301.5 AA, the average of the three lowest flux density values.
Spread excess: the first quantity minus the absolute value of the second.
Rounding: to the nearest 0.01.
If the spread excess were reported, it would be -2.76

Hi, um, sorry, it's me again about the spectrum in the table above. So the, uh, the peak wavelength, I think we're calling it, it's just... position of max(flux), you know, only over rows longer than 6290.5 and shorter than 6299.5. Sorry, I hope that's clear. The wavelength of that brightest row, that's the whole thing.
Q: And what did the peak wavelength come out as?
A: 6299 AA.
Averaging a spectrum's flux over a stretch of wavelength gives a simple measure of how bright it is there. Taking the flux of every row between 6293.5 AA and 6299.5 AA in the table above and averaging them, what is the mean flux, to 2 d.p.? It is 2.90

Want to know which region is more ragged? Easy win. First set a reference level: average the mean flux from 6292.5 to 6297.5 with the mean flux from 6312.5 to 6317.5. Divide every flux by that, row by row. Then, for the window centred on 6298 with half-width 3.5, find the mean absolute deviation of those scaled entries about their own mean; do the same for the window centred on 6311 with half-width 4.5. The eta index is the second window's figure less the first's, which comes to -0.008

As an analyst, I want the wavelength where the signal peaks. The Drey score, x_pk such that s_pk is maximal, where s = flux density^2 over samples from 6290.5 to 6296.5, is 6291 AA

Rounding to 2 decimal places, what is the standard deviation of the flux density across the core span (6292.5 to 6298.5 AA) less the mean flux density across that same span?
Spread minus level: -2.83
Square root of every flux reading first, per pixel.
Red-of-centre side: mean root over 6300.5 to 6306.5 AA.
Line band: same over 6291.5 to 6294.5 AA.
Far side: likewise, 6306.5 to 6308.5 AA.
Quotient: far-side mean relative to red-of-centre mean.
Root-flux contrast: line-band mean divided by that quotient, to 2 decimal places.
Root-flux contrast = 1.73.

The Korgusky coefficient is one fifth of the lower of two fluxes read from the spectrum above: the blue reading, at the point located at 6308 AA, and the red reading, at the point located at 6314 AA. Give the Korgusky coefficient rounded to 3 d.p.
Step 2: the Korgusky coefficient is 0.567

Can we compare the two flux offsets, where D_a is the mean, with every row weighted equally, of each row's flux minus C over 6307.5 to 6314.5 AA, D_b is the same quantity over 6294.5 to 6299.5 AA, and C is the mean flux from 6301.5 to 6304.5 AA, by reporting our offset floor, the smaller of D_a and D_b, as -0.11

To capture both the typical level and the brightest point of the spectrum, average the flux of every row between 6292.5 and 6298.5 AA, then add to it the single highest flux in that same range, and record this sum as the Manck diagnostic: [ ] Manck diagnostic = 5.80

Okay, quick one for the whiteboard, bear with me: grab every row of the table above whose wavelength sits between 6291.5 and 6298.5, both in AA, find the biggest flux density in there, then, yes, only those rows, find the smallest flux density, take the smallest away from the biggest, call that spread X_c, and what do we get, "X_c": 0.108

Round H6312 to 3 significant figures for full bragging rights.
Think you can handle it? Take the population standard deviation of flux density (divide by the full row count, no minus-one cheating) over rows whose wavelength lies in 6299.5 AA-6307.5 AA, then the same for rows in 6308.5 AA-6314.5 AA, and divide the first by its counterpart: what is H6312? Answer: 1.07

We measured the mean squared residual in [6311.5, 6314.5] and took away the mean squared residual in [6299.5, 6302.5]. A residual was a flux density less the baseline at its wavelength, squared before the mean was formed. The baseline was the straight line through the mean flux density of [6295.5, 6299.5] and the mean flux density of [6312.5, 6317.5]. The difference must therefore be -0.013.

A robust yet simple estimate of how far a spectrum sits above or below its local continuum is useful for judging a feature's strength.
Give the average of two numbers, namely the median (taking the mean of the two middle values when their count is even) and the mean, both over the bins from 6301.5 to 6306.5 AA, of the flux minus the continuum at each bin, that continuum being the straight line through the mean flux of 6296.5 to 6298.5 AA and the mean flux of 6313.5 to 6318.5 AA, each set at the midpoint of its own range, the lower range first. 0.11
